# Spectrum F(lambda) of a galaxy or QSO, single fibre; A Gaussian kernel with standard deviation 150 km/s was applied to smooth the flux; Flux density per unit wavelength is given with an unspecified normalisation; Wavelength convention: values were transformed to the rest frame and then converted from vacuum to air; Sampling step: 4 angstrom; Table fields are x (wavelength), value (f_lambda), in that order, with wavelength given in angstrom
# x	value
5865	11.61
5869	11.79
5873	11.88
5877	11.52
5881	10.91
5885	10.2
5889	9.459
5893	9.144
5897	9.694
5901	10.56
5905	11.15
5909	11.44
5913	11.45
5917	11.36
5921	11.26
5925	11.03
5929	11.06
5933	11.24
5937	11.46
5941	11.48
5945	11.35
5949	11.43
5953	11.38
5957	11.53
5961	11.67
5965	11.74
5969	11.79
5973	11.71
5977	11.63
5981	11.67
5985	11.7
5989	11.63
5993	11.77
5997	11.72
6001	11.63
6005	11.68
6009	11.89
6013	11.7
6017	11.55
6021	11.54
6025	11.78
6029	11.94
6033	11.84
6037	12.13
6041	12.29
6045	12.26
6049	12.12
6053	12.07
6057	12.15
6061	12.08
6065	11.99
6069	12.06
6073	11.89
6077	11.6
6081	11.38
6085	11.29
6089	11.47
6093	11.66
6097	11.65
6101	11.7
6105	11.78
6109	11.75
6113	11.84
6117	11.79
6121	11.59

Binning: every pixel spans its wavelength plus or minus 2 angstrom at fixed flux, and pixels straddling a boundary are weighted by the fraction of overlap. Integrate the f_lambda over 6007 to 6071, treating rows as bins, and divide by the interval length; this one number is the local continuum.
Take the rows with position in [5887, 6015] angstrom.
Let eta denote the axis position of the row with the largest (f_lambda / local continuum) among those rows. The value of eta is 6009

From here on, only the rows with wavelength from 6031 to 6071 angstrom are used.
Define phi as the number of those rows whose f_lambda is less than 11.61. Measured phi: 0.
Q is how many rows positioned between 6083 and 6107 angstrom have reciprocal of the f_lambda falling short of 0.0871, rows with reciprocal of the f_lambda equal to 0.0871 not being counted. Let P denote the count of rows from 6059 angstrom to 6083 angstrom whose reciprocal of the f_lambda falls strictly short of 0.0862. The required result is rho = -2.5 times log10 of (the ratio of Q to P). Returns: 0.0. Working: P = 4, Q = 4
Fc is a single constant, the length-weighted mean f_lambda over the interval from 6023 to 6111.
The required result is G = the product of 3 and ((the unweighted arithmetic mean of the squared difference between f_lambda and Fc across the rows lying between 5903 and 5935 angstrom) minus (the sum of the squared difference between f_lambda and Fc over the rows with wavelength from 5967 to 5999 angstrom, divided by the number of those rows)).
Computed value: 1.1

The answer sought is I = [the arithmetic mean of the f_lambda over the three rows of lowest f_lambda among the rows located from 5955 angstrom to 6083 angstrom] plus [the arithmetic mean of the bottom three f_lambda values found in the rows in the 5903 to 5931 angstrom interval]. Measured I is 22.6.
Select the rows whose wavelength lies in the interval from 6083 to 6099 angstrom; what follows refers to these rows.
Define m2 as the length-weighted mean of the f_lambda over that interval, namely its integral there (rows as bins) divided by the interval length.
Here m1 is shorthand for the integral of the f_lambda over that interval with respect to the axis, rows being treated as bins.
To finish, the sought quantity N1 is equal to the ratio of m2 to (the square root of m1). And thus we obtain 0.85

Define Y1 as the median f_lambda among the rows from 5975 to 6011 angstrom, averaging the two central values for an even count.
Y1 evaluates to 11.7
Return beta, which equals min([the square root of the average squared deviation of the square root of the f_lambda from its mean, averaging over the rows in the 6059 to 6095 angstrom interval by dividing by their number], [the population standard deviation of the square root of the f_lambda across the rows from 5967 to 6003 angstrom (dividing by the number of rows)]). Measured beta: 0.008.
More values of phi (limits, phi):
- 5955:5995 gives 1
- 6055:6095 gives 4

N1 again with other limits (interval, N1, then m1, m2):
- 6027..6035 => 1.22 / 95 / 11.89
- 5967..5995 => 0.65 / 328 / 11.70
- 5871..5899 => 0.61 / 291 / 10.40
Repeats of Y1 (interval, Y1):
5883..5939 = 11.1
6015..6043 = 11.8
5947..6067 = 11.7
